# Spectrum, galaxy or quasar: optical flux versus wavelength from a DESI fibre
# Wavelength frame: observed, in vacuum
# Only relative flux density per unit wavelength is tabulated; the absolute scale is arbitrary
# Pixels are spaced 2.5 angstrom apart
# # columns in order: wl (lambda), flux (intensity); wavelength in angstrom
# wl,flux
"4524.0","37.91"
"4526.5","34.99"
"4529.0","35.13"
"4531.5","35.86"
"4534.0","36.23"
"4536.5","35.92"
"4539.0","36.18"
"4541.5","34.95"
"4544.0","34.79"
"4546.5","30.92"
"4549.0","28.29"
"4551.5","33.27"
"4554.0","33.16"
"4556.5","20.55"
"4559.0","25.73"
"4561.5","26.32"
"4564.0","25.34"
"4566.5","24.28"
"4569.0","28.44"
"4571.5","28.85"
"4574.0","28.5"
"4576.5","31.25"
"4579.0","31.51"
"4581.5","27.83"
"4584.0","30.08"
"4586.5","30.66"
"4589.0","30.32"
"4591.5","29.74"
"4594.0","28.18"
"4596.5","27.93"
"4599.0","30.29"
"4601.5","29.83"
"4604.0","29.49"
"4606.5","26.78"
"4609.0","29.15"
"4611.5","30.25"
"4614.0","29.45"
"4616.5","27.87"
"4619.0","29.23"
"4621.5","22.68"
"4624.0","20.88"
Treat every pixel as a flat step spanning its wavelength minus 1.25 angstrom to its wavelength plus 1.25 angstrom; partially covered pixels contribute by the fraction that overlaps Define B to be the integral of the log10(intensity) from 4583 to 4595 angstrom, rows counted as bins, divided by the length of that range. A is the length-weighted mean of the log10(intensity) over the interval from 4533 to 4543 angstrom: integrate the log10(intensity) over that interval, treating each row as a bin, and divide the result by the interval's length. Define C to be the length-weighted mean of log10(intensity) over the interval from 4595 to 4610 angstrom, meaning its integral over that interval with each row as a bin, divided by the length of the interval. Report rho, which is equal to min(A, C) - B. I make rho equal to -0.014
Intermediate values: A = 1.55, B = 1.47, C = 1.46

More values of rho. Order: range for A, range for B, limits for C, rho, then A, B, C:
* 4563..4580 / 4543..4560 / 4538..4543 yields -0.014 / 1.45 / 1.46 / 1.55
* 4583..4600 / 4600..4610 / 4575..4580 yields 0.011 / 1.47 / 1.46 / 1.49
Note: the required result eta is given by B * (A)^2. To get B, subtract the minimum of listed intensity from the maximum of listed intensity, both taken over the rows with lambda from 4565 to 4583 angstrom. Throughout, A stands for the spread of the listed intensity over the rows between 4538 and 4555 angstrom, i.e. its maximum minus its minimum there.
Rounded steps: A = 8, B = 7.2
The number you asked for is 450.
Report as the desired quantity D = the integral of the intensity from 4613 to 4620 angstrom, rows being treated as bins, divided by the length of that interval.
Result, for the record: 29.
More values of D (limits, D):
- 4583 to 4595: 30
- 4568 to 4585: 30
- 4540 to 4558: 31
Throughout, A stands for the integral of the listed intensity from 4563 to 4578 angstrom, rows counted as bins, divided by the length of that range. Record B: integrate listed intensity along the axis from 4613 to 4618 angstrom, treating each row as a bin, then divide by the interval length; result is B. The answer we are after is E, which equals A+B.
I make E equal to 56.5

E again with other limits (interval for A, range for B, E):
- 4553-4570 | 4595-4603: 55.4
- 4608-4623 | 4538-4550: 61.0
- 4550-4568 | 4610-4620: 56.2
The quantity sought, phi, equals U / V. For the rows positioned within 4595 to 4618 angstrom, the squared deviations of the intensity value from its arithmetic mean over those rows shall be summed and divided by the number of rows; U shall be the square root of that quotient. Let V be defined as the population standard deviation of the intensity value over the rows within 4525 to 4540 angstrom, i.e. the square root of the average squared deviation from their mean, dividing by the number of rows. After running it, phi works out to 2.35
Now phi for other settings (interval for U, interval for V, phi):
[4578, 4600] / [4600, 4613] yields 1.02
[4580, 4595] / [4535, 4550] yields 0.37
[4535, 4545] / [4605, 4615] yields 0.46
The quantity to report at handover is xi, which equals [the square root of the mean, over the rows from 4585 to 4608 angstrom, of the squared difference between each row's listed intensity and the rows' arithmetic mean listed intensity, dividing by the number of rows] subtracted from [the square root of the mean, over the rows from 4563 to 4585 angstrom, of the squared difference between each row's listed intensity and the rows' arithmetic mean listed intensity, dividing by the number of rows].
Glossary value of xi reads 1.1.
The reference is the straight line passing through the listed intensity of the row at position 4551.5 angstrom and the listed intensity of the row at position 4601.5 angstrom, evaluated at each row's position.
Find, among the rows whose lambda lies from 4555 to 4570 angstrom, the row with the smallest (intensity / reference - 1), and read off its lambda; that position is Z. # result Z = 4556.5 angstrom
